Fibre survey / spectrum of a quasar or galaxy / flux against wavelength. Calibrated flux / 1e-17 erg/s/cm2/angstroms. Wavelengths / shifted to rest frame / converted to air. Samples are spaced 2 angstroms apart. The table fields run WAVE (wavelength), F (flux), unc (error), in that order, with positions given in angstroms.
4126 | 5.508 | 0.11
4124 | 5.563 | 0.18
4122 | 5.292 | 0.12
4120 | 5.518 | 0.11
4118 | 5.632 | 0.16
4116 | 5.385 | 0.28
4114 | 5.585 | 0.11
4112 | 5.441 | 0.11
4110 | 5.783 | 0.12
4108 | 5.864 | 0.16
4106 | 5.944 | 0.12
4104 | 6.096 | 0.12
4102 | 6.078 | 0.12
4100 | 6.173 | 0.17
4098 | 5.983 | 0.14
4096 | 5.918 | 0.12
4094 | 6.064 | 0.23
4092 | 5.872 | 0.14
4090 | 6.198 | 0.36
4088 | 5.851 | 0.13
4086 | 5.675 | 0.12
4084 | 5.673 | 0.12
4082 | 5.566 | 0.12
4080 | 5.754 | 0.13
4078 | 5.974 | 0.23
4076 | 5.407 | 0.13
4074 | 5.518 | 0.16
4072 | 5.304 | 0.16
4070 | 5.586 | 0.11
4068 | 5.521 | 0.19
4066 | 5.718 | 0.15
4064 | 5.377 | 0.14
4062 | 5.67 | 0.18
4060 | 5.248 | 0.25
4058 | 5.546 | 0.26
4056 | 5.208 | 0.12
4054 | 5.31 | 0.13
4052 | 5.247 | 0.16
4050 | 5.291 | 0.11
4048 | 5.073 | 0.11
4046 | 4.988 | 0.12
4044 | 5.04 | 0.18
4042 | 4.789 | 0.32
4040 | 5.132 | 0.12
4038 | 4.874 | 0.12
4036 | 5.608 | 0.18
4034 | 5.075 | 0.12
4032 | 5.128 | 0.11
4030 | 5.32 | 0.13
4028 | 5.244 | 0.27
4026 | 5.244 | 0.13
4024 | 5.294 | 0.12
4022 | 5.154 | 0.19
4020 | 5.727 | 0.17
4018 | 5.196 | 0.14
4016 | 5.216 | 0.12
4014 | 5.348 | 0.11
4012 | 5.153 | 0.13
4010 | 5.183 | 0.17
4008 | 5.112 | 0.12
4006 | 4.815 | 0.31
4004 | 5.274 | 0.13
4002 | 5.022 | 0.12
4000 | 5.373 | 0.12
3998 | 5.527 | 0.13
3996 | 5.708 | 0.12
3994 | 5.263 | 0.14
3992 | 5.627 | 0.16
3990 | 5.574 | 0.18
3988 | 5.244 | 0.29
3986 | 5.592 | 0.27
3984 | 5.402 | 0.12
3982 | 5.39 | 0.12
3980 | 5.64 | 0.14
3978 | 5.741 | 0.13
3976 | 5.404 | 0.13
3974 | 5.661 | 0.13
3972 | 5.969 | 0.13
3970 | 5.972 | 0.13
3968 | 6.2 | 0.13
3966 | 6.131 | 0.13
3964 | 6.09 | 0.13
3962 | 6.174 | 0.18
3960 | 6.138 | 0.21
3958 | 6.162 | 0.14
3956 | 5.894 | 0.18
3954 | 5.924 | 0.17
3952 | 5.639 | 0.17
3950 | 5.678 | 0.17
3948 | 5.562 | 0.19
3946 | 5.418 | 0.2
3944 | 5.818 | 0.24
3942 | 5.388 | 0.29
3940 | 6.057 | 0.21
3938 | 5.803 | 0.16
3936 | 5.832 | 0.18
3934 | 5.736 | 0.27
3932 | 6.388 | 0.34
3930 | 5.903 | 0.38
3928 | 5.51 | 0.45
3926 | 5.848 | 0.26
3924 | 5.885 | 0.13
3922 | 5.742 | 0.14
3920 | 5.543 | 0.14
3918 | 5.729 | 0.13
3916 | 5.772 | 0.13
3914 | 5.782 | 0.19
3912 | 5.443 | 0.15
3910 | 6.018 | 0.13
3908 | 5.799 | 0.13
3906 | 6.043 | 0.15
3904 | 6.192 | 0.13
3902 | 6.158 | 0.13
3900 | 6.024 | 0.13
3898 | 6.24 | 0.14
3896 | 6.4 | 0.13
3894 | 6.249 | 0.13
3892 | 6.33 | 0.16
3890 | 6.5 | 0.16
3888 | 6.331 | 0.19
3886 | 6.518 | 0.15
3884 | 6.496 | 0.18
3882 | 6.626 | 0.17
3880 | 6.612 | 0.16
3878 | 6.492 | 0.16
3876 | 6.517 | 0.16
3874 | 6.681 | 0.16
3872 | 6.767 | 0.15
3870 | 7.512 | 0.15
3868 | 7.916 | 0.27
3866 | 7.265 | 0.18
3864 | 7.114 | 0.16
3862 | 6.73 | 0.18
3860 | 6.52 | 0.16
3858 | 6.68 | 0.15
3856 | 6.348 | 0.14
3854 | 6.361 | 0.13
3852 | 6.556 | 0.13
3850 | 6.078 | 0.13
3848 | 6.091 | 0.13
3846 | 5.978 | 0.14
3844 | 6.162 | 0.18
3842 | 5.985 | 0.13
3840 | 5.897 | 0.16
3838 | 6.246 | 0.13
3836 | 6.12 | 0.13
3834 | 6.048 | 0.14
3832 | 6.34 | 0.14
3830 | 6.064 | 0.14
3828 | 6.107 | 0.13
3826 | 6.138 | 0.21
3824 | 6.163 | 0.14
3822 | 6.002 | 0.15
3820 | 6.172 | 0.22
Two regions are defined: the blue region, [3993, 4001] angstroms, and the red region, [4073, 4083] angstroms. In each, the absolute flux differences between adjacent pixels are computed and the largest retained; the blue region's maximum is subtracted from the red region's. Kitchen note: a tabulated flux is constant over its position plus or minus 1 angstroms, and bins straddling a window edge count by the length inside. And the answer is 0.12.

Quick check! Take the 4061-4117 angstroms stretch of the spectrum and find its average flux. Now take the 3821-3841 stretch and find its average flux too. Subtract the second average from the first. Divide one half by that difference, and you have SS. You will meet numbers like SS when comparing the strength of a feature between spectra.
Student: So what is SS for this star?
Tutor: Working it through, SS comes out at -1.4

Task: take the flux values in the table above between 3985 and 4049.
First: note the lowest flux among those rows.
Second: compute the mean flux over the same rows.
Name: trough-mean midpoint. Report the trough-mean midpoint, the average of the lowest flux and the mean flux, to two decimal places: 5.02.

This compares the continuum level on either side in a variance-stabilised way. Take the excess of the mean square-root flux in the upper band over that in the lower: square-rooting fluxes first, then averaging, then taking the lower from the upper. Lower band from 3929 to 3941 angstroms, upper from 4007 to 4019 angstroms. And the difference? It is -0.16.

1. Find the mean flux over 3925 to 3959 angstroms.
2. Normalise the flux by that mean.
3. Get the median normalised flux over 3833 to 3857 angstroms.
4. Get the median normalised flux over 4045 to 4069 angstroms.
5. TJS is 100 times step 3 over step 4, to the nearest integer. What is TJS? 115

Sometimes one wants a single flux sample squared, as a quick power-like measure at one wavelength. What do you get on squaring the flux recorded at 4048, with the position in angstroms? 25.7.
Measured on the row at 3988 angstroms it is 27.5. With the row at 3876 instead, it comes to 42.5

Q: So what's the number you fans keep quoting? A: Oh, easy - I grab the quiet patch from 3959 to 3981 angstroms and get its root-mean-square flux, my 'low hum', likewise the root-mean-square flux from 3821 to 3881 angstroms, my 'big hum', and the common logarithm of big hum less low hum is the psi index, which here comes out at -0.27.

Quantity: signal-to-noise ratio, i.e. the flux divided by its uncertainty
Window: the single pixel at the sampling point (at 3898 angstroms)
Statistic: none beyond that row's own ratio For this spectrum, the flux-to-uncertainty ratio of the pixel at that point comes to 44.6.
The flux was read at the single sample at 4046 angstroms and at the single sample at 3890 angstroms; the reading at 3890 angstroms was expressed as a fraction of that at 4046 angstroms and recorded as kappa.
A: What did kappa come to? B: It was 1.30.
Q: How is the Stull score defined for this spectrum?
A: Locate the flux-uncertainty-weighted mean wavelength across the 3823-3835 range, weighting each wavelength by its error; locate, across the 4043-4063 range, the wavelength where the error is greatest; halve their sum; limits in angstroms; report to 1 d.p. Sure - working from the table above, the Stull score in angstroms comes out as 3943.4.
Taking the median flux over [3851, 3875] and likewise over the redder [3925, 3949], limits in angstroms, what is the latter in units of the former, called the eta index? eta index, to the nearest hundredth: 0.87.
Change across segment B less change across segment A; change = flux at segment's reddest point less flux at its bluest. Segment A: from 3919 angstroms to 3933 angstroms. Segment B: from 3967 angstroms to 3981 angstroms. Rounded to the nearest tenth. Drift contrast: -1.4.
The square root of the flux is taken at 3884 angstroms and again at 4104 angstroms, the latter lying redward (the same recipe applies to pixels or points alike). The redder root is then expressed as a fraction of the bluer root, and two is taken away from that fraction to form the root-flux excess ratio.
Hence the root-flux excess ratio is -1.03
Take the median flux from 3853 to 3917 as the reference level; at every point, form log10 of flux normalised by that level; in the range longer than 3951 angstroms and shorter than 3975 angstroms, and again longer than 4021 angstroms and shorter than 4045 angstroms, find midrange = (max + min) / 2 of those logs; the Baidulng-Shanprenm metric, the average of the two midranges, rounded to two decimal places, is -0.07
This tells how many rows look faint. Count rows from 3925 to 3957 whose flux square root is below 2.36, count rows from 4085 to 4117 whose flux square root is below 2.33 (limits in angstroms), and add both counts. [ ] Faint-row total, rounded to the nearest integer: 5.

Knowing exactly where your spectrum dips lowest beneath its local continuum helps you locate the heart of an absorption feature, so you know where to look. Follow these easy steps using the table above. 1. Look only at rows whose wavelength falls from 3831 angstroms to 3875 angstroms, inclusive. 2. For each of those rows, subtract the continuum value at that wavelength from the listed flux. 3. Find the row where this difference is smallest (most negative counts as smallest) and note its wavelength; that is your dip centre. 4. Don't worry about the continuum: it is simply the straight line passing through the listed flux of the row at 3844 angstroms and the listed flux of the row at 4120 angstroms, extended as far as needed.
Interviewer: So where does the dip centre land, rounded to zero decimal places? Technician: 3840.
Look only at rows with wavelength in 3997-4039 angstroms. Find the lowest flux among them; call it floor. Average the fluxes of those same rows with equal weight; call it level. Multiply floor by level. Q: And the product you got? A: 25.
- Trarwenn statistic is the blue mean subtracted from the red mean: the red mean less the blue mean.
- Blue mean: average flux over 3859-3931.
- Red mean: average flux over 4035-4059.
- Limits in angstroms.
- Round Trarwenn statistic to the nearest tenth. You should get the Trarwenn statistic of -1.1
